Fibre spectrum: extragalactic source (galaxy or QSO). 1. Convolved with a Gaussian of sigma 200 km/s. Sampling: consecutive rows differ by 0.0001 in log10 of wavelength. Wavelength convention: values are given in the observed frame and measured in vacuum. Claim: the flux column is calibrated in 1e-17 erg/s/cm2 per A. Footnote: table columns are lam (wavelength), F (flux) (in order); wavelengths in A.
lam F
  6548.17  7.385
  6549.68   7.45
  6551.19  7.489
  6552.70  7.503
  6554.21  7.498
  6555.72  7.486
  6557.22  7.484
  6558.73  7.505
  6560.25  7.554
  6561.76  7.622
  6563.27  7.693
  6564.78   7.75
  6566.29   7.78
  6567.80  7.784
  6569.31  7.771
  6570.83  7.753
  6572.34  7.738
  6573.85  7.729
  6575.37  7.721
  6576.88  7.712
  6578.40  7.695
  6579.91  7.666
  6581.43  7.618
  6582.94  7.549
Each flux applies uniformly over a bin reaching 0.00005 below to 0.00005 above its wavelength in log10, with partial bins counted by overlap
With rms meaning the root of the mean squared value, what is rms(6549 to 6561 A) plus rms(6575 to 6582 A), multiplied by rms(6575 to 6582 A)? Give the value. 117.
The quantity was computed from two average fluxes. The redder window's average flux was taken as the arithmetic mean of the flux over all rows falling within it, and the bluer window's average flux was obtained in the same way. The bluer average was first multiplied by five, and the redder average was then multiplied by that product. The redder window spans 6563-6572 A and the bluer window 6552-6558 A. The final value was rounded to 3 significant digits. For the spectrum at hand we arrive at 291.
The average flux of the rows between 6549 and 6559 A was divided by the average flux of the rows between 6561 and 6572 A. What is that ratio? 0.968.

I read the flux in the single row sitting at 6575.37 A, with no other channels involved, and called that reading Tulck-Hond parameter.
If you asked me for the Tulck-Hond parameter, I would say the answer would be 7.721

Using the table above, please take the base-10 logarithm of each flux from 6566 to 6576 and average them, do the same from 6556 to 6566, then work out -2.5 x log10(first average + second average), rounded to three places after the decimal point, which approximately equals -0.620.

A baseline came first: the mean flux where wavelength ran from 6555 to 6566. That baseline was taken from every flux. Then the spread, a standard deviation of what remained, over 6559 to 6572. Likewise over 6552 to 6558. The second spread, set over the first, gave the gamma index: 0.1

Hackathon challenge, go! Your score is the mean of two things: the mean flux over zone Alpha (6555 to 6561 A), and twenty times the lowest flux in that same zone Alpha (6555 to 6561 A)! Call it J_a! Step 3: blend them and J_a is 78.6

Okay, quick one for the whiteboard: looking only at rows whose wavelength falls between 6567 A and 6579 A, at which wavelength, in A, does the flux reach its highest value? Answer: 6567.80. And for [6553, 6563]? 6561.76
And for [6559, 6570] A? 6567.80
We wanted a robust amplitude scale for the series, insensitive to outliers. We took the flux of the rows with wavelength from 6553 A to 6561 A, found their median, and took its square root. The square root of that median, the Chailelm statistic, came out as 2.74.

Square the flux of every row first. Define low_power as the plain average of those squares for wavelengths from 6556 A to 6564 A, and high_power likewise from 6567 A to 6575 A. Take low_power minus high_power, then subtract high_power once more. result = -62.9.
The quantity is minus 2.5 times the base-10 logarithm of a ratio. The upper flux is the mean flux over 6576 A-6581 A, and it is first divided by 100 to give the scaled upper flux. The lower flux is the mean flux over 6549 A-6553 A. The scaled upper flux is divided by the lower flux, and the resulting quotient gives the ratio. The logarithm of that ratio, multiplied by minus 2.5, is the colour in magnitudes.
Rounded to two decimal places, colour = 4.97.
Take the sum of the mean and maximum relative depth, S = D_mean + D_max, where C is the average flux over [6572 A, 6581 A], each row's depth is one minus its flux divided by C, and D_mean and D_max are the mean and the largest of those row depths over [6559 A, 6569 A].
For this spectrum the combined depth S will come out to 0.02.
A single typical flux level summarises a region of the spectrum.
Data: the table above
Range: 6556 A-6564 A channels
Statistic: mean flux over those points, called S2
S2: 7.57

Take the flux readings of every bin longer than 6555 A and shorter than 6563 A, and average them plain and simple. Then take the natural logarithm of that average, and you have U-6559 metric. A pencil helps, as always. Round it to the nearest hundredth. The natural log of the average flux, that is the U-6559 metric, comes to 2.02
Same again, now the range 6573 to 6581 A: 2.04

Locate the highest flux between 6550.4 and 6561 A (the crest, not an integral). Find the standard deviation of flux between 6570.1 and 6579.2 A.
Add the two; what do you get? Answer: 7.57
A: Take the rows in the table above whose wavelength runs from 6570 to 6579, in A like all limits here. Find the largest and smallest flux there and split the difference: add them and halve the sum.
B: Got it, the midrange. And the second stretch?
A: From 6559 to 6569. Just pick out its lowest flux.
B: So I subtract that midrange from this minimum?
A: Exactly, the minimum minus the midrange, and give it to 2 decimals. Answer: -0.17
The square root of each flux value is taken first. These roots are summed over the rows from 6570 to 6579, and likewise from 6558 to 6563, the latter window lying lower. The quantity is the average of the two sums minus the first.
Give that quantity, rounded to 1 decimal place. -4.2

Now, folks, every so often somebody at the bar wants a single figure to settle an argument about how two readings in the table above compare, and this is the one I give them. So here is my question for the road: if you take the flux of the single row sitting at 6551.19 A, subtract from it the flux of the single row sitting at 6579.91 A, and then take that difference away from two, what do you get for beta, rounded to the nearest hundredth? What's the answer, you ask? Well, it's 2.18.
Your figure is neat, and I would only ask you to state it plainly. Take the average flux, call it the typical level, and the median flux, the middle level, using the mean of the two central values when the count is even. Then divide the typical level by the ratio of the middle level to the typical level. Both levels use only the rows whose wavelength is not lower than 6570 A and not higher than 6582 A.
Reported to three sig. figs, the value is 7.69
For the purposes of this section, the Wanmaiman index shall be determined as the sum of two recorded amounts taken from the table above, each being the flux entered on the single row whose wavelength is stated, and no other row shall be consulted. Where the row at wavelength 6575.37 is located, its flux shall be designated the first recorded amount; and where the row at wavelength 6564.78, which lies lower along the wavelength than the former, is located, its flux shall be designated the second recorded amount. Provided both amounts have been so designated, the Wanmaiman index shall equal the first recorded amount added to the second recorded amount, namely 15.5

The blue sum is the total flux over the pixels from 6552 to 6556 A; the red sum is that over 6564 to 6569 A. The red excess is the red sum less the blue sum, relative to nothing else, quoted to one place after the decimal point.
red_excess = 0.8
